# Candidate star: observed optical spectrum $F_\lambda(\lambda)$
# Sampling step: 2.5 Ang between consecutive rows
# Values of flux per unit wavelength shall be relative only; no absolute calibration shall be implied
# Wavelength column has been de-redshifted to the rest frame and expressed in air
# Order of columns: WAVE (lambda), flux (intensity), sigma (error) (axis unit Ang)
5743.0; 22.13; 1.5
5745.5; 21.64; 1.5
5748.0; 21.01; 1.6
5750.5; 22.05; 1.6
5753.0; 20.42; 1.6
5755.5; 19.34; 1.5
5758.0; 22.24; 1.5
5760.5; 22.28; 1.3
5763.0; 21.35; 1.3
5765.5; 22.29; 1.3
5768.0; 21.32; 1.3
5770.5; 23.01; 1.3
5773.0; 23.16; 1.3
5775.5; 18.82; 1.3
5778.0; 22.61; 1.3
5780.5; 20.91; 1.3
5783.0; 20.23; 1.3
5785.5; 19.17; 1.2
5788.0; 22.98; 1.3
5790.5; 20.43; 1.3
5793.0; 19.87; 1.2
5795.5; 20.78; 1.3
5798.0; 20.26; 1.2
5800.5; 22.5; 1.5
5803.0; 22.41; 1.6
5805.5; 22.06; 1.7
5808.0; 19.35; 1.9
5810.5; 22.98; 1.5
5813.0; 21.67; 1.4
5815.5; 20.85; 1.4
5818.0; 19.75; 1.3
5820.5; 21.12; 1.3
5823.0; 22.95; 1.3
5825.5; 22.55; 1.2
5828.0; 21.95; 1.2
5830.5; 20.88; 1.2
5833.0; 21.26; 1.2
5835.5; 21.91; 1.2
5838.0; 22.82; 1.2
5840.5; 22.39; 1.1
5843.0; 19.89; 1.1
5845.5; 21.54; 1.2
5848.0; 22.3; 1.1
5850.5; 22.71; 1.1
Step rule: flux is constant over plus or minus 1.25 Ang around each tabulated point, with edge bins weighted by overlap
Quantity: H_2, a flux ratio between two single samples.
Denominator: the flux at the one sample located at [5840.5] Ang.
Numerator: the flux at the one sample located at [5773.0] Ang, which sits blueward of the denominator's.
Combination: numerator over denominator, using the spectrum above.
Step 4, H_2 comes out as 1.03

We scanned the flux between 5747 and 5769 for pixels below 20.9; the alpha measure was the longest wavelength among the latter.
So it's 5755.5 Ang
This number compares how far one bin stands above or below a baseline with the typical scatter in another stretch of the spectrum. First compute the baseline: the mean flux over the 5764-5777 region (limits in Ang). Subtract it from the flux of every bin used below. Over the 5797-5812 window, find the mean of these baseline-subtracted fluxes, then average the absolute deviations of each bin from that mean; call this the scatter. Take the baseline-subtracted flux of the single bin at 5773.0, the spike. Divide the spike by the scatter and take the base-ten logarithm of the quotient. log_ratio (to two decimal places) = 0.08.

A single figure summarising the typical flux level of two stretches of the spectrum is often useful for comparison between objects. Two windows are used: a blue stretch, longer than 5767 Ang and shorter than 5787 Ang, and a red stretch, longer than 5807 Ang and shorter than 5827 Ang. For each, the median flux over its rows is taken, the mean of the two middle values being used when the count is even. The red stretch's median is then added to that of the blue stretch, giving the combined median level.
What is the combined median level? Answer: 42.5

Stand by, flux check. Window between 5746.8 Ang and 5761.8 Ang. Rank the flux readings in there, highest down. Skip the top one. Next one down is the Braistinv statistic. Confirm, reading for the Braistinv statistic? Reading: 22.24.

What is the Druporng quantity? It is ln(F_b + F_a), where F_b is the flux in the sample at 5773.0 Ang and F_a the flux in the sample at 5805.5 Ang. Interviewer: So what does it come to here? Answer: 3.81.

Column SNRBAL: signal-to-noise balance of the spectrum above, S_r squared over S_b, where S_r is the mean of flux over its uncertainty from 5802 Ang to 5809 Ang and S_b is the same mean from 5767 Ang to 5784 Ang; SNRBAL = 9.3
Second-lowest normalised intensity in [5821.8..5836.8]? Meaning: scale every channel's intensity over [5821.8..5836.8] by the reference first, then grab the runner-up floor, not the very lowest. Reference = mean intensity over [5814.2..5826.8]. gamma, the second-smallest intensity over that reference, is 0.991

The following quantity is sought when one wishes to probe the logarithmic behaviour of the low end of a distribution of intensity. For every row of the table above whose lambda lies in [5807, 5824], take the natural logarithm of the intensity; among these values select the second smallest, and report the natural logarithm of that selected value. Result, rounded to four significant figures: 1.093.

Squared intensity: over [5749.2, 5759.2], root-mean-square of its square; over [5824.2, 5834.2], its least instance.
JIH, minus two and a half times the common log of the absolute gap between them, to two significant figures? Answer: -2.5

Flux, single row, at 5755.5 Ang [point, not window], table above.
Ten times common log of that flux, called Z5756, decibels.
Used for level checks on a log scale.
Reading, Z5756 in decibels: 12.9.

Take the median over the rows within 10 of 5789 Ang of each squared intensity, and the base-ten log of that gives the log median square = 2.62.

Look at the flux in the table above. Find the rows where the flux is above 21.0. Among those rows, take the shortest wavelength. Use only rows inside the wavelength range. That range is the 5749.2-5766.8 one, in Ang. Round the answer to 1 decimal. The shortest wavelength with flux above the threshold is 5750.5 Ang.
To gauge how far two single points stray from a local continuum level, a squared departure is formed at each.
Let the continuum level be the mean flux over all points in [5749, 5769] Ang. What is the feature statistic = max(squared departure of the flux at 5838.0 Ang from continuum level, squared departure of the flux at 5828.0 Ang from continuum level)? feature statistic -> 2.0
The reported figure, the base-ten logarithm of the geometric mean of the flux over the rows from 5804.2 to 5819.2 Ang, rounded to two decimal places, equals 1.32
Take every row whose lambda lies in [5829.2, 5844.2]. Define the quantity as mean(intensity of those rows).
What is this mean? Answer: 21.5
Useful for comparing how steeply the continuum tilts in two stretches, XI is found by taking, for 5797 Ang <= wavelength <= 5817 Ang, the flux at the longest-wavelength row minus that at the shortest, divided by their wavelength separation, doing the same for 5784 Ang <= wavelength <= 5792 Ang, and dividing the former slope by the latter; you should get 0.1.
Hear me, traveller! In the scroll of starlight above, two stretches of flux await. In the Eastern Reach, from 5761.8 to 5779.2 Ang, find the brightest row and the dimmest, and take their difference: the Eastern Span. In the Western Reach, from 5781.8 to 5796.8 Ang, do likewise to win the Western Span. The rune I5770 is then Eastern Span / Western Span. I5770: 1.1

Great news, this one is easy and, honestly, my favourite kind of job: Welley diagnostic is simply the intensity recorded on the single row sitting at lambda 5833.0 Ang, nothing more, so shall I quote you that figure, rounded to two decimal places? 21.26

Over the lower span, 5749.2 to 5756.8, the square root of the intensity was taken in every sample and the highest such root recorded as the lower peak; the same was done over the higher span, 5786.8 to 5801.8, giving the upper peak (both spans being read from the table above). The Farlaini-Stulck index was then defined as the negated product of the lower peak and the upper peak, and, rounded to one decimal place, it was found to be -22.5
